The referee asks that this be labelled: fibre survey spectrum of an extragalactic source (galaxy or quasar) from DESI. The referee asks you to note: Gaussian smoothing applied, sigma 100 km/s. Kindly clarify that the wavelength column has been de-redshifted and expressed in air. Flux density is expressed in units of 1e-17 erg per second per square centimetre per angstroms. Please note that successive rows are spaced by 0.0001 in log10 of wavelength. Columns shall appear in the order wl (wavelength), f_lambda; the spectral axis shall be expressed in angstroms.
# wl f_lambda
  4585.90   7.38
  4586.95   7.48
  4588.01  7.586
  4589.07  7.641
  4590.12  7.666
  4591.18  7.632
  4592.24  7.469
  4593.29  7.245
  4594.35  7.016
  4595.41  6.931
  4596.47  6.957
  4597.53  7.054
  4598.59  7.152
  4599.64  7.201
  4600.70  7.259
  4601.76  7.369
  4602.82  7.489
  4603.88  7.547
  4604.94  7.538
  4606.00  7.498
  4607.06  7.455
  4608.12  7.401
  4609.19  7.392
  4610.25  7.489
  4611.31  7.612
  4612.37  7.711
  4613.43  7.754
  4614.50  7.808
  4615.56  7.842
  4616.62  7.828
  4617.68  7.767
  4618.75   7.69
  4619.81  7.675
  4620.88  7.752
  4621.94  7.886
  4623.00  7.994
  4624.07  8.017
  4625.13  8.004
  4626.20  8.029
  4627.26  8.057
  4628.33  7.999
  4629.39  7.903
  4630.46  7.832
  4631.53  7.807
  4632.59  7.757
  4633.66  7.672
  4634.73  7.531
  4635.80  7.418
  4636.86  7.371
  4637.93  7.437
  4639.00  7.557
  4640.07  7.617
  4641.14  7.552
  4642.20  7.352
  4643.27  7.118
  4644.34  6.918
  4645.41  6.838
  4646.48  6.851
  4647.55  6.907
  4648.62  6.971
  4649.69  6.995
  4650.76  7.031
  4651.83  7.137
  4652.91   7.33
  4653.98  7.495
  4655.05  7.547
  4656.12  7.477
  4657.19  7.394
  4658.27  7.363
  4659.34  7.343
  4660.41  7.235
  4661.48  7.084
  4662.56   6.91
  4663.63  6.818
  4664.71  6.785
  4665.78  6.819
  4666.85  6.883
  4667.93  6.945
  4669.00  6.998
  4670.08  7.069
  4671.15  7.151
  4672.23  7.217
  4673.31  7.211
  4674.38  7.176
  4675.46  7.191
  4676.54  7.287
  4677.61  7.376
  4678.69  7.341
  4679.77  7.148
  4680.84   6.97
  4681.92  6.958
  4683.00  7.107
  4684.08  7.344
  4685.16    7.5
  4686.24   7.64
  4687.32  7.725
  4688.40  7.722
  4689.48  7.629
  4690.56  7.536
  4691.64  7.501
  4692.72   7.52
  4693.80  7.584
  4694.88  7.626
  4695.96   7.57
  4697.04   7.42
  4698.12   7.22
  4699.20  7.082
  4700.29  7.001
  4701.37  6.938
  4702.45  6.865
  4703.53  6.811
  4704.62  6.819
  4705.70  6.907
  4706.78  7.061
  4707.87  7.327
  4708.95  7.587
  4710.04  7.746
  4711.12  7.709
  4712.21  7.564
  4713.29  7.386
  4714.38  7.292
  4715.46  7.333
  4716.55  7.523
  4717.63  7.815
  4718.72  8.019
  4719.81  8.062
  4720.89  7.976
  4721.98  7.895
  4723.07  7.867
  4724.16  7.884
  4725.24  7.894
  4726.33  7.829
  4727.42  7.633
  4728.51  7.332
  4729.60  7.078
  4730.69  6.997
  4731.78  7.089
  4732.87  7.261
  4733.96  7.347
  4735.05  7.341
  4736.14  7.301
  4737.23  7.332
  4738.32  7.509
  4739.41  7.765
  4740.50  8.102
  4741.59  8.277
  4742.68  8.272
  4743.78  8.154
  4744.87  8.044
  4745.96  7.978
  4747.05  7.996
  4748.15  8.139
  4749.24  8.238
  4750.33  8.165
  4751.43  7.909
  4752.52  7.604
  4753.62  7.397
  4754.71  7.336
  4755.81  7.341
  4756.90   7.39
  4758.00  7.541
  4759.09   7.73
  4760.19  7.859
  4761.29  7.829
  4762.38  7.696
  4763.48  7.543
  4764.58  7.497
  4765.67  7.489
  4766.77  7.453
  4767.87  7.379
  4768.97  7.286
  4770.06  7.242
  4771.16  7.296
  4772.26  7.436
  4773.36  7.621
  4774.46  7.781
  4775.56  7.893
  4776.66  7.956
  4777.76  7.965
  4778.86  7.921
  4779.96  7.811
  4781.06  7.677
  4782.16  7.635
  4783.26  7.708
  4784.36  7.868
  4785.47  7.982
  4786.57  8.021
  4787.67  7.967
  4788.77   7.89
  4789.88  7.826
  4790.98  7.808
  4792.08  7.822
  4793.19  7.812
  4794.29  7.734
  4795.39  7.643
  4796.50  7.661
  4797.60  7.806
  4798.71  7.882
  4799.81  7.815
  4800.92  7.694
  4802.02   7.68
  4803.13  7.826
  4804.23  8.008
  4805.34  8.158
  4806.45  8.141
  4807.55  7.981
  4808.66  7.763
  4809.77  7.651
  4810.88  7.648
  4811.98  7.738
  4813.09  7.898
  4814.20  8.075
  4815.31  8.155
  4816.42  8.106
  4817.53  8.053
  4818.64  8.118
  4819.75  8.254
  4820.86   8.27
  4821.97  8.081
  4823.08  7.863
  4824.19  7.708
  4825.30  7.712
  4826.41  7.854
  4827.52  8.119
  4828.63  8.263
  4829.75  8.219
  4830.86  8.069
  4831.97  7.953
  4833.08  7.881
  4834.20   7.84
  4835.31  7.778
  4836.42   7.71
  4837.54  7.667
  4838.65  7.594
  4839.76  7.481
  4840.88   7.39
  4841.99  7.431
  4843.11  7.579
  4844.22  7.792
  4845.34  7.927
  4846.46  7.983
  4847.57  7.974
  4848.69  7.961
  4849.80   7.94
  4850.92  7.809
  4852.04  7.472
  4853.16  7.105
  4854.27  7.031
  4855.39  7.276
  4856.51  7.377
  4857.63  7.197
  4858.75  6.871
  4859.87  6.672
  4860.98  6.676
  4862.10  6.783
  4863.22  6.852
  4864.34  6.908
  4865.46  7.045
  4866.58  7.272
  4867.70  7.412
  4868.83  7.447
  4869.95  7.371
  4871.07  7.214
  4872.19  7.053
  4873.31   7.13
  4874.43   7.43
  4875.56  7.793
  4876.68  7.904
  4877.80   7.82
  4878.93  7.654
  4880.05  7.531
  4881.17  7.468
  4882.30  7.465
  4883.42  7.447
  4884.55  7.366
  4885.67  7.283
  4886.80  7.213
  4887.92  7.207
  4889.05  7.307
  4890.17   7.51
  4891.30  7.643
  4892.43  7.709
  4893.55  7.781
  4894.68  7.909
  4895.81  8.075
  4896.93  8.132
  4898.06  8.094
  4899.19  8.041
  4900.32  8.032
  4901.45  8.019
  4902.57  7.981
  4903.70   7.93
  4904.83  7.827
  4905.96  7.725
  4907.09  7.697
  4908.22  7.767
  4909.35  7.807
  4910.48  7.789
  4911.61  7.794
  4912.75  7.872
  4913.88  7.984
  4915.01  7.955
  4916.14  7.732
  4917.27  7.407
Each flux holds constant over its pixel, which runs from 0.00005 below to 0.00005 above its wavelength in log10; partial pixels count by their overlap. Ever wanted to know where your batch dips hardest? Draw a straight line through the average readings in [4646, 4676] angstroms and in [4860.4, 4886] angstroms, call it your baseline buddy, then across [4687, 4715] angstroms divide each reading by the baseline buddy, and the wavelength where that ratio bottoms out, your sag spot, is 4703.53 angstroms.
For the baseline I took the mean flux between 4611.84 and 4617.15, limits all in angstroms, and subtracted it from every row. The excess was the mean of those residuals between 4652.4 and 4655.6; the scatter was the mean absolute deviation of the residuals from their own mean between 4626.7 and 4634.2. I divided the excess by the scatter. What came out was -3.1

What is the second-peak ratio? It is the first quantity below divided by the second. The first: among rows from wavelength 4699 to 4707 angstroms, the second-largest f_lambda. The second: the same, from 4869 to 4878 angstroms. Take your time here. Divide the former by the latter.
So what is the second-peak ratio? 0.90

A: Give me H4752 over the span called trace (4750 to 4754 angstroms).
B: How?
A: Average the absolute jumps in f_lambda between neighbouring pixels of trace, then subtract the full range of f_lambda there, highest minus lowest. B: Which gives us -0.51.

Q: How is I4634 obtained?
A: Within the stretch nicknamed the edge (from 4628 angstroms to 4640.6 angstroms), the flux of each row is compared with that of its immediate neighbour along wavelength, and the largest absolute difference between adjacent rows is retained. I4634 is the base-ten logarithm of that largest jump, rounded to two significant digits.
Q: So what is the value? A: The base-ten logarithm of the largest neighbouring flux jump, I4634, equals -0.85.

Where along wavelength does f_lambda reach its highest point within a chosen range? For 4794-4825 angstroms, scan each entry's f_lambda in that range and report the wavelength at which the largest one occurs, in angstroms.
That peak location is 4820.86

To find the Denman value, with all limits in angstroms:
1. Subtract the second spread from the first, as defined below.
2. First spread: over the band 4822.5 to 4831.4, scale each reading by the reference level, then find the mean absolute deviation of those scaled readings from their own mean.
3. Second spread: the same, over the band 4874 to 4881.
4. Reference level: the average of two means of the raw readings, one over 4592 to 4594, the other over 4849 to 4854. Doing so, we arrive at 0.006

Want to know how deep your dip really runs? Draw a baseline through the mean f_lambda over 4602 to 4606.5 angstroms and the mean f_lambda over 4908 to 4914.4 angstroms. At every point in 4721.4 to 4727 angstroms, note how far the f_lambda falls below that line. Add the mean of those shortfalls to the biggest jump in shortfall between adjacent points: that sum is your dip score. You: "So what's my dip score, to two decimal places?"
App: -0.17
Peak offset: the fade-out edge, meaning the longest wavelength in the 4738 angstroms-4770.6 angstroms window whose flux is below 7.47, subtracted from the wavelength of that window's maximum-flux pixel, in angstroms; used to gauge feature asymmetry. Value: -28.5 angstroms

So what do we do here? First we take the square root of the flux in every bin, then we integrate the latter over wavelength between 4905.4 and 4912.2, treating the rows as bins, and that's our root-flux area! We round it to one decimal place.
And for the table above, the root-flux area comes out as 18.9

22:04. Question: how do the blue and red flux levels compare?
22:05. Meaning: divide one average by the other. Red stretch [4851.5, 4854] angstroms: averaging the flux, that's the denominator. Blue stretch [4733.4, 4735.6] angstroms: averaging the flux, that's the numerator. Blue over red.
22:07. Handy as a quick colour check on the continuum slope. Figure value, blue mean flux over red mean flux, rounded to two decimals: 1.01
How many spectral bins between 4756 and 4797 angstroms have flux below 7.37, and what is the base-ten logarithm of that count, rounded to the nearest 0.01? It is 0.48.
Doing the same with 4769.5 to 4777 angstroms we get 0.30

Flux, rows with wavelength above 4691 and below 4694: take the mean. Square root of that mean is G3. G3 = 2.74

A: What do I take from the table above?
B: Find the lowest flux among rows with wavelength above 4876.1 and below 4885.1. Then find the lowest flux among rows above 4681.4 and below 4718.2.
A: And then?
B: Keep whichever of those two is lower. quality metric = 6.81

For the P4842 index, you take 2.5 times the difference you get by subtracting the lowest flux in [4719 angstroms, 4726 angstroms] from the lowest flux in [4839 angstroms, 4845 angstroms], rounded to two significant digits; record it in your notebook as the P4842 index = -1.2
